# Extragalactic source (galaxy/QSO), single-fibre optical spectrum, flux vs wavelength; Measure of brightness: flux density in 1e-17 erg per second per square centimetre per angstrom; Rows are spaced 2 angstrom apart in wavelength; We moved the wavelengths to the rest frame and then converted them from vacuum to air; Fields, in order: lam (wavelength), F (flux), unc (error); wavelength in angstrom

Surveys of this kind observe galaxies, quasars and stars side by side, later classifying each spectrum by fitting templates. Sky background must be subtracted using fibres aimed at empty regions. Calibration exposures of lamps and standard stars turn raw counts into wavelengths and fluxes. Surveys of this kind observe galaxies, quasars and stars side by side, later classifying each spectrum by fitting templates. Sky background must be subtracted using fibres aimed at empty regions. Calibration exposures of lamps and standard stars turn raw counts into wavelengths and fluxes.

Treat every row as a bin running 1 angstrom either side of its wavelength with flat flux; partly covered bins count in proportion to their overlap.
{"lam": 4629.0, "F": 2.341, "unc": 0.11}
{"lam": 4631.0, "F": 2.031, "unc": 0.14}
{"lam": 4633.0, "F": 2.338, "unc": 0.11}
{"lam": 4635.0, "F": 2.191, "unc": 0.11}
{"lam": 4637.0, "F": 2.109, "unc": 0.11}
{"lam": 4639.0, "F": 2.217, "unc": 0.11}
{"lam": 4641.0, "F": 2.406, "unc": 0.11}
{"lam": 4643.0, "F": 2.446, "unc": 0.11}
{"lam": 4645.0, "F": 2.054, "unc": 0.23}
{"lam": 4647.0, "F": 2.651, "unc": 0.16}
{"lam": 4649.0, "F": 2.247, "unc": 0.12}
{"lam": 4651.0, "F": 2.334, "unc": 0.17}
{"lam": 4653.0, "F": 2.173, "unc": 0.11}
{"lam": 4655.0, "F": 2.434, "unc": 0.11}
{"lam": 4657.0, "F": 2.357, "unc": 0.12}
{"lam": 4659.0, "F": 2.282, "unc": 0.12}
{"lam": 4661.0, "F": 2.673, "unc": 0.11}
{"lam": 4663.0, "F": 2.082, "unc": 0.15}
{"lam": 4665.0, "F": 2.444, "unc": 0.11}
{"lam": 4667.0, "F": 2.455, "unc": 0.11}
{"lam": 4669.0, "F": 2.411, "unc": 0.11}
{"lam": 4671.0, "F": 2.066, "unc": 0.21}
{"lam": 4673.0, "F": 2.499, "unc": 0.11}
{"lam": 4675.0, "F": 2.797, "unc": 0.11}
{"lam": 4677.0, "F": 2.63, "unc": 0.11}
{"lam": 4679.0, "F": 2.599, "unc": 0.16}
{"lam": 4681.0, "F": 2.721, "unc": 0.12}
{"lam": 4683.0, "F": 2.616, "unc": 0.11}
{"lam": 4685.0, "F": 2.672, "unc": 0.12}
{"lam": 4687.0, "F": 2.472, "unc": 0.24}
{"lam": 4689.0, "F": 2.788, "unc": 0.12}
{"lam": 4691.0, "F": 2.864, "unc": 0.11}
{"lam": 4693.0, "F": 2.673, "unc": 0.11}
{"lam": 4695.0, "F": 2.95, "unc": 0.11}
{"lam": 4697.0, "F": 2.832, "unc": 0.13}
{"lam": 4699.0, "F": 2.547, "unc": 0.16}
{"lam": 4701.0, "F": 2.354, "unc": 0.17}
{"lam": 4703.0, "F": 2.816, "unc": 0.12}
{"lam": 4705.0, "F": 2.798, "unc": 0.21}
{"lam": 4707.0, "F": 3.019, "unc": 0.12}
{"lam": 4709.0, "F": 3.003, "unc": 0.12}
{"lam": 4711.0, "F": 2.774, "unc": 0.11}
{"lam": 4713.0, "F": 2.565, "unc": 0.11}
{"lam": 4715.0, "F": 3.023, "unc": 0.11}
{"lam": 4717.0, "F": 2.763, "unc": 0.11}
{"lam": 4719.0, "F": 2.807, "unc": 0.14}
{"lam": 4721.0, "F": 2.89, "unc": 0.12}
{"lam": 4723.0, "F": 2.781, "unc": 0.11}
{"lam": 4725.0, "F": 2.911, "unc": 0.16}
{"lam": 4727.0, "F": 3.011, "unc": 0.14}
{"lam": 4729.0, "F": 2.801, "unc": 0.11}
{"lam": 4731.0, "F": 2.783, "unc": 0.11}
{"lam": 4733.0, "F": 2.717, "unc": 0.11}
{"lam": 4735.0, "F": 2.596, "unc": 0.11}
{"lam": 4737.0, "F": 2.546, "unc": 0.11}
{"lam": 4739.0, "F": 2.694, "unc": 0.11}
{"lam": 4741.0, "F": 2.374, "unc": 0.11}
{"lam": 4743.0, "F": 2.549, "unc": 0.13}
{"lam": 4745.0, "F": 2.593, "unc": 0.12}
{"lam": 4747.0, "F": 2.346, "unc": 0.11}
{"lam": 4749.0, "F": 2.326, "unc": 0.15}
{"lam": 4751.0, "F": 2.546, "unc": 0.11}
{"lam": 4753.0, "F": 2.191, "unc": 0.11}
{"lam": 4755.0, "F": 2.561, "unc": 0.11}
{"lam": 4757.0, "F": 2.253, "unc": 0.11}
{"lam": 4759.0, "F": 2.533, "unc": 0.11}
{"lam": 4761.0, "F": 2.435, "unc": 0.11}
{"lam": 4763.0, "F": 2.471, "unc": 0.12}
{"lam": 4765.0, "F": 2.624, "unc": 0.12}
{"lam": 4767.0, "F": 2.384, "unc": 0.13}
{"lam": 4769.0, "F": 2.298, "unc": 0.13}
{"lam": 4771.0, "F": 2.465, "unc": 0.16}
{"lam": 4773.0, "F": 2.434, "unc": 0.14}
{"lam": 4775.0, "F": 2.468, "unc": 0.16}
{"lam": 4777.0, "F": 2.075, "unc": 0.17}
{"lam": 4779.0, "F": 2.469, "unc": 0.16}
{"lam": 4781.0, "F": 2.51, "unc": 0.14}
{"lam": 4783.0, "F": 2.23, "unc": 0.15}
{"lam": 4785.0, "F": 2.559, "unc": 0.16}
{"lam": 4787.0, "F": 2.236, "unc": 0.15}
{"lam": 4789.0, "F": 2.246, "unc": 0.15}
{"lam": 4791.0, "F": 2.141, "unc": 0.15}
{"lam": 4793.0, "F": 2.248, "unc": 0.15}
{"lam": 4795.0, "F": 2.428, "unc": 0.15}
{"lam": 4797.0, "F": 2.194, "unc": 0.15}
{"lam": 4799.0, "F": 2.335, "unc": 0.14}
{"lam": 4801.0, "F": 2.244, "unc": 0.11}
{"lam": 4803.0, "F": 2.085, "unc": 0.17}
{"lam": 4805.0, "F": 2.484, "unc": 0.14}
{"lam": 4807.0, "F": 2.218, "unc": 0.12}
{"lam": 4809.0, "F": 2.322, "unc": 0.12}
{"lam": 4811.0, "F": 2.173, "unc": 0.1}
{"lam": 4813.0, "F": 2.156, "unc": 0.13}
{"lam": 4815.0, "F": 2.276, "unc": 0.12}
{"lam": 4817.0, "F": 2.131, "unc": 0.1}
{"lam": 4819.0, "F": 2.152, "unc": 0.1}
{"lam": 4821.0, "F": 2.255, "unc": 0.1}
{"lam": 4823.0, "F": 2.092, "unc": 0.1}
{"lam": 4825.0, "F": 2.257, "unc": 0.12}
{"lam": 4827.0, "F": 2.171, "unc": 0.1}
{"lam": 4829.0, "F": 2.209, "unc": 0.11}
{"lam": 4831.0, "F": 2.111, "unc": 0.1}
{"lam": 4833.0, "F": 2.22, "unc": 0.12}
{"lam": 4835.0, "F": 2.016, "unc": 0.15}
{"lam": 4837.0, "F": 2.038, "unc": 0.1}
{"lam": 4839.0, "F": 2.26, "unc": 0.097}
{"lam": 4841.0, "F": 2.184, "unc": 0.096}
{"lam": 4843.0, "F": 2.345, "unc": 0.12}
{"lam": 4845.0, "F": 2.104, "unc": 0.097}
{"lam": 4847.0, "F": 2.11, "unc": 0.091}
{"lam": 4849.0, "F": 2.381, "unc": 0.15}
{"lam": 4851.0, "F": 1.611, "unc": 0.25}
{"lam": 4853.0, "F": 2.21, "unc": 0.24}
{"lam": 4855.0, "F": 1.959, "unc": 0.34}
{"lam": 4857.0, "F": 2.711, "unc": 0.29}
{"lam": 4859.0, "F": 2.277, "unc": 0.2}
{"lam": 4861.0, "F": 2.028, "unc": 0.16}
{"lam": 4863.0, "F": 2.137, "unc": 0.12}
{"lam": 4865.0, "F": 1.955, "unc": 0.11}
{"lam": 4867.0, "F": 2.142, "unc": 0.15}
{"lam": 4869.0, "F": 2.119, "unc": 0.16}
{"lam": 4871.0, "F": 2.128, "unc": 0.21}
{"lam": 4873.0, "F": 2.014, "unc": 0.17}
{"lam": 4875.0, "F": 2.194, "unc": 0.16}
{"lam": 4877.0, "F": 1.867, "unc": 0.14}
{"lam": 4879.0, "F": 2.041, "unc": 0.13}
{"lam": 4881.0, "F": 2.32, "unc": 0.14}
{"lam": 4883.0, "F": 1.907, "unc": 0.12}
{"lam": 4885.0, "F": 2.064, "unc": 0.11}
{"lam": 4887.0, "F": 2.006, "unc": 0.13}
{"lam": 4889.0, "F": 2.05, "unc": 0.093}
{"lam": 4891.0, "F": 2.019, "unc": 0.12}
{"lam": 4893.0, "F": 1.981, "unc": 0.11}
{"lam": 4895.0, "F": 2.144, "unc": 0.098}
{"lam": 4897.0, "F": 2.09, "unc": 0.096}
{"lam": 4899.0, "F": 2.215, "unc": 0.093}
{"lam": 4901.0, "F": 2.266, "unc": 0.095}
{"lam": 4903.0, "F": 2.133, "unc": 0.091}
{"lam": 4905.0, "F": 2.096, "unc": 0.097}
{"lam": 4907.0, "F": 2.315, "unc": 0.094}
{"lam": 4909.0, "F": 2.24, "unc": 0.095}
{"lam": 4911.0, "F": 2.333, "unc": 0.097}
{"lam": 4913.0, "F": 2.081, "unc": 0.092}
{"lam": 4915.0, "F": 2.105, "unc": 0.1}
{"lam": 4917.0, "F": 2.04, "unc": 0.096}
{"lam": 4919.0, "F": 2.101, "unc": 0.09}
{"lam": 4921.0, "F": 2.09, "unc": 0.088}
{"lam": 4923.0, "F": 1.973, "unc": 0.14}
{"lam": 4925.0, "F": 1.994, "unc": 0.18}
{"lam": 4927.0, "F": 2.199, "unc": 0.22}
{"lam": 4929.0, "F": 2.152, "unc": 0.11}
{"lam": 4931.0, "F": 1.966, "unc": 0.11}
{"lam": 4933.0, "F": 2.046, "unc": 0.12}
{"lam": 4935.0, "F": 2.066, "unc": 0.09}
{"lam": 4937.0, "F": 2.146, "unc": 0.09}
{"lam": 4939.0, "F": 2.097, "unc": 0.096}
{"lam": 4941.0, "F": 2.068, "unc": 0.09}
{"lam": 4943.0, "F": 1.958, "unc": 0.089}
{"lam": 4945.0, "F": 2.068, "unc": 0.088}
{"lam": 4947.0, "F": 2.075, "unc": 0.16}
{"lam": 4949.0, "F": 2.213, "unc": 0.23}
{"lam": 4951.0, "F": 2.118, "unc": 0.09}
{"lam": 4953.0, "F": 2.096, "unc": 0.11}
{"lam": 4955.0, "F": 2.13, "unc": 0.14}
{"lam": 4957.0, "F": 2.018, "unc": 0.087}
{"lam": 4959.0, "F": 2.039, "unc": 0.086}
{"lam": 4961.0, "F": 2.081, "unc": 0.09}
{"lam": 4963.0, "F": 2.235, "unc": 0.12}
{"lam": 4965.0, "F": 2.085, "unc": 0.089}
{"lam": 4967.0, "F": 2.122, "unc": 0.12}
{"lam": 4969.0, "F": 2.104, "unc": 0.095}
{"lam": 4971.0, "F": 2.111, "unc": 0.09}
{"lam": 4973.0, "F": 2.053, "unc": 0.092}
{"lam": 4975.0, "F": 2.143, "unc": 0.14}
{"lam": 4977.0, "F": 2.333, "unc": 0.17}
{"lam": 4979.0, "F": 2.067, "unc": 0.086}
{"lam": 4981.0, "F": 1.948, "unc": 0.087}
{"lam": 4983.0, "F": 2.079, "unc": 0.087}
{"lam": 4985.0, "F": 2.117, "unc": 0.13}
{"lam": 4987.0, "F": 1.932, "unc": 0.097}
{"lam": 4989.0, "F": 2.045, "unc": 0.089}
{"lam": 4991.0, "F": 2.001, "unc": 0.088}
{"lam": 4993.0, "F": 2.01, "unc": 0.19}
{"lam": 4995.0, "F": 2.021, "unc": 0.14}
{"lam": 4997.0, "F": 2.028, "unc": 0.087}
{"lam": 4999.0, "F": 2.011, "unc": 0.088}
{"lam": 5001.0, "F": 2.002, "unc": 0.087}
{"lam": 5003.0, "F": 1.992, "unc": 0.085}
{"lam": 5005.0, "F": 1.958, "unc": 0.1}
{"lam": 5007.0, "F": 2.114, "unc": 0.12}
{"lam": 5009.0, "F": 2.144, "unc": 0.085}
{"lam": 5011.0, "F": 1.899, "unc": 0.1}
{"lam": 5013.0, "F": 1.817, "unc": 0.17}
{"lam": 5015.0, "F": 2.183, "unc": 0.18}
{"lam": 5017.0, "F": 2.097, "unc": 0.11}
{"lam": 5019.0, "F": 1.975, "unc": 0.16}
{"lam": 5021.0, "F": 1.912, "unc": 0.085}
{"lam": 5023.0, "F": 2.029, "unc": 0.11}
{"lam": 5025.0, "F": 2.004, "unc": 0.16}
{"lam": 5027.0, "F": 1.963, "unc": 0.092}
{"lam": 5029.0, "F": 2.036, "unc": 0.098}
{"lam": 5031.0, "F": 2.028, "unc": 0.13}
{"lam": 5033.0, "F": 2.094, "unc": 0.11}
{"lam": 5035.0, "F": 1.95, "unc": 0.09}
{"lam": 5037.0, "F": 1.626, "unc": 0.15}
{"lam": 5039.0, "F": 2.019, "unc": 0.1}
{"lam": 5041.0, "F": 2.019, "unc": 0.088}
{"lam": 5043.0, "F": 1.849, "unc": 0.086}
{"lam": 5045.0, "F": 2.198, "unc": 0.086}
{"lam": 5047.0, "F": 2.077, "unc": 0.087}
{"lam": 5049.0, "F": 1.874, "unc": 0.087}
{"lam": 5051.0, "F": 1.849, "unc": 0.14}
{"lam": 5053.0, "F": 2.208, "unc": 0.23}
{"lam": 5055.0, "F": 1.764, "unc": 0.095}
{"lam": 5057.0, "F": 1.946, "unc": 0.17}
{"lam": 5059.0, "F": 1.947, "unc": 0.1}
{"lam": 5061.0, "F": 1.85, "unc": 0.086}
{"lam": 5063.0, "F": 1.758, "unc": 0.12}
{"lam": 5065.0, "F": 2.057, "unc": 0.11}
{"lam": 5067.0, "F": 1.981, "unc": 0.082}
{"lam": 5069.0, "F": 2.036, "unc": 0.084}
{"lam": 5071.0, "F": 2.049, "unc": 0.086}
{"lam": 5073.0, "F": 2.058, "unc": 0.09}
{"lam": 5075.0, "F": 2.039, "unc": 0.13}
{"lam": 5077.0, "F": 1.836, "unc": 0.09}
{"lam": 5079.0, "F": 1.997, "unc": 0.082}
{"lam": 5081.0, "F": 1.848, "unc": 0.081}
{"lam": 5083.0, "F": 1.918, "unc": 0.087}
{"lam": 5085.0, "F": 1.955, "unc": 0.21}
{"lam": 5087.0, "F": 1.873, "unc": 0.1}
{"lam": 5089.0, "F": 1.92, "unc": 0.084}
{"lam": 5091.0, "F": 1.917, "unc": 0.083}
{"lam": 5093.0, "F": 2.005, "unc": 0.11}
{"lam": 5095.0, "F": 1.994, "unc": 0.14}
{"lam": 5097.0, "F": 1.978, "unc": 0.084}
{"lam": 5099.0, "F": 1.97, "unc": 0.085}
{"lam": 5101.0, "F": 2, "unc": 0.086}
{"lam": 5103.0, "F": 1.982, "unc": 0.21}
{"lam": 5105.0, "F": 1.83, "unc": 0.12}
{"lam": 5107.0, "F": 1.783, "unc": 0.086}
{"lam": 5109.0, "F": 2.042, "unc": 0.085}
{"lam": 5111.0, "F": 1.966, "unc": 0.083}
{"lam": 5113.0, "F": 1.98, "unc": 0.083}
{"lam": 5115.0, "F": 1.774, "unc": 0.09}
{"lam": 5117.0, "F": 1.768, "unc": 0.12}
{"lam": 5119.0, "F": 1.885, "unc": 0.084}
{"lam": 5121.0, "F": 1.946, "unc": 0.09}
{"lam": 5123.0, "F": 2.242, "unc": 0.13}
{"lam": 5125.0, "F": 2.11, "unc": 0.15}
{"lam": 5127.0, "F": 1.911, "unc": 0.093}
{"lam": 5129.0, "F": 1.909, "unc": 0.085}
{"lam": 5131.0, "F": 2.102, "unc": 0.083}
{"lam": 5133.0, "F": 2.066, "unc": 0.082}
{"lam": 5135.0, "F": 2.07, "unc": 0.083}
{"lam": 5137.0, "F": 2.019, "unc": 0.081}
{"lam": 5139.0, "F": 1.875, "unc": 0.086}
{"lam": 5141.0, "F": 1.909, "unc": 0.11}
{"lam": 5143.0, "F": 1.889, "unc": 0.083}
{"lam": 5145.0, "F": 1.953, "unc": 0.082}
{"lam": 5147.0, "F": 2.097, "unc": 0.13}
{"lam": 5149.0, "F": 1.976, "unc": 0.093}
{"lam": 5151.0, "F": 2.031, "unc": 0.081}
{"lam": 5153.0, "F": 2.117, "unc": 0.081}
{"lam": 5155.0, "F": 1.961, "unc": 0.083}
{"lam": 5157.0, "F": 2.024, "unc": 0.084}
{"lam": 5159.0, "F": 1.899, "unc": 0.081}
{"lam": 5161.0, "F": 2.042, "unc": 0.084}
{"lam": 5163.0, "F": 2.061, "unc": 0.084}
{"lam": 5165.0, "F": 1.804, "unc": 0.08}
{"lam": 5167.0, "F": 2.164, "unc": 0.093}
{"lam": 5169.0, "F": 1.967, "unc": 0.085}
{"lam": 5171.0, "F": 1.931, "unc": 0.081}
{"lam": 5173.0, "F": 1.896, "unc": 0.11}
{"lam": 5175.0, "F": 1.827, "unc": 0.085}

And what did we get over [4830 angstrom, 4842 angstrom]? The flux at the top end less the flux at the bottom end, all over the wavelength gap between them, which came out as 0.007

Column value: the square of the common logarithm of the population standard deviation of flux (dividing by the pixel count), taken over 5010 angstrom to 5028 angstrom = 0.974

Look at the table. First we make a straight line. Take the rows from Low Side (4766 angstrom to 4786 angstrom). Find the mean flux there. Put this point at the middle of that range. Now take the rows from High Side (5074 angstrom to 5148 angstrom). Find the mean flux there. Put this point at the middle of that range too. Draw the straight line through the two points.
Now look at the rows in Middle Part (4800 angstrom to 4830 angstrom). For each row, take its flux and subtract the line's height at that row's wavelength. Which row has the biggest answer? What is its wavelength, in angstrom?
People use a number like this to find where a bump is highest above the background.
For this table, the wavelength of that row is 4805.0 angstrom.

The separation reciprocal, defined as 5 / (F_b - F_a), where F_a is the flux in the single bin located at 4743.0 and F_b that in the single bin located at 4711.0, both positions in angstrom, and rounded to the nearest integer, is 22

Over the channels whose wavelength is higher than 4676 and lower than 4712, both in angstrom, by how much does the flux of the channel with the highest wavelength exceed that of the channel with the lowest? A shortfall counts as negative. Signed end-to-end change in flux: 0.14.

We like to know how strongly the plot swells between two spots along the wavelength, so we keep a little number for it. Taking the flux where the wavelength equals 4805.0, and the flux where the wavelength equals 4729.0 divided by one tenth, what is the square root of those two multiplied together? 8.34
